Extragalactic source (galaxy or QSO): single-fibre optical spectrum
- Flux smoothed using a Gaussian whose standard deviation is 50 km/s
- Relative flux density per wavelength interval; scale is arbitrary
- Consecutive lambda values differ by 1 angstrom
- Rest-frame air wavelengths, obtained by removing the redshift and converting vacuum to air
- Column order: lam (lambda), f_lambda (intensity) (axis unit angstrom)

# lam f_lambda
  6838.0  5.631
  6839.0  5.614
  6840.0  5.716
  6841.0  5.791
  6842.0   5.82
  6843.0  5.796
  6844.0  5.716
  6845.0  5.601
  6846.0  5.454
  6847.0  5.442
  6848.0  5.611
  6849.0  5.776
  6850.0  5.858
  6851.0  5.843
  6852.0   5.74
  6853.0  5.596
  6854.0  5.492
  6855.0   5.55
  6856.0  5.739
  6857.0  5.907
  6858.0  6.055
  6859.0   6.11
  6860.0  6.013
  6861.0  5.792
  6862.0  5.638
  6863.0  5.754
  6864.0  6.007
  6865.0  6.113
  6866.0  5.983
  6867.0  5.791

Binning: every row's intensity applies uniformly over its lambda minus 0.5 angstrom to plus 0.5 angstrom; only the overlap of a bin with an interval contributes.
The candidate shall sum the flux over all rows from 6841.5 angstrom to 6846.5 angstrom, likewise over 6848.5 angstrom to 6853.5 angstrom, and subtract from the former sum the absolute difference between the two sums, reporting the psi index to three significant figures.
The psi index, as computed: 28.0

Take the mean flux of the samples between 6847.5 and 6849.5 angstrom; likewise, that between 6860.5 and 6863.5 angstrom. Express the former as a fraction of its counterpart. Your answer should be 0.99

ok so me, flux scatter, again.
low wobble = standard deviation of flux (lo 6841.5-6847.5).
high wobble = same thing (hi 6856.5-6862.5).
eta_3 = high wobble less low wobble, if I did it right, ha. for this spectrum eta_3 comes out 0.01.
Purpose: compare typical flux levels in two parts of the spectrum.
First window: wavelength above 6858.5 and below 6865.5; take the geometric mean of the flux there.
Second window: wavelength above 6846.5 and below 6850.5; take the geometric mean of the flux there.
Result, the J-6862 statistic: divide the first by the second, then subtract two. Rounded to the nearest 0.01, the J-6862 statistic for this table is -0.96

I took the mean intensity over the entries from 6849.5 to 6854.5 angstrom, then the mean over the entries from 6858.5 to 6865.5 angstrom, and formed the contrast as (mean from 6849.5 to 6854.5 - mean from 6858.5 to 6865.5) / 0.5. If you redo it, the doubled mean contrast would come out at -0.42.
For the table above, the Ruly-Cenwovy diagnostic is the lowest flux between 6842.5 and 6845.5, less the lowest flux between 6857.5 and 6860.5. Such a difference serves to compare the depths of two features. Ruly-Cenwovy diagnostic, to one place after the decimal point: -0.4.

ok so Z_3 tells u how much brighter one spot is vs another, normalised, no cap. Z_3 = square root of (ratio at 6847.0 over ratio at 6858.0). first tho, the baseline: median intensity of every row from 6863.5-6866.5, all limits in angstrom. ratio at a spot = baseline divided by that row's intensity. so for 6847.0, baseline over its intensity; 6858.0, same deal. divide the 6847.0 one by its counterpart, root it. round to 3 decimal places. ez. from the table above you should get 1.055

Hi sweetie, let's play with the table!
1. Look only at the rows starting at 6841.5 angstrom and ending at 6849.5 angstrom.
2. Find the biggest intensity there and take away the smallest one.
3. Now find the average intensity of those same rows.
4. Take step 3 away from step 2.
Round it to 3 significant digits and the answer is -5.27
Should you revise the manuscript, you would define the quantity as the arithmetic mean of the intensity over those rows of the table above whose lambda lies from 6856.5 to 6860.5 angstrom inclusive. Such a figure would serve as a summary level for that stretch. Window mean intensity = 6.02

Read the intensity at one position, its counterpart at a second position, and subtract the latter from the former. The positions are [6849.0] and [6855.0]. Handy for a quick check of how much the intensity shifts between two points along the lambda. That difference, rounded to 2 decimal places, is 0.23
